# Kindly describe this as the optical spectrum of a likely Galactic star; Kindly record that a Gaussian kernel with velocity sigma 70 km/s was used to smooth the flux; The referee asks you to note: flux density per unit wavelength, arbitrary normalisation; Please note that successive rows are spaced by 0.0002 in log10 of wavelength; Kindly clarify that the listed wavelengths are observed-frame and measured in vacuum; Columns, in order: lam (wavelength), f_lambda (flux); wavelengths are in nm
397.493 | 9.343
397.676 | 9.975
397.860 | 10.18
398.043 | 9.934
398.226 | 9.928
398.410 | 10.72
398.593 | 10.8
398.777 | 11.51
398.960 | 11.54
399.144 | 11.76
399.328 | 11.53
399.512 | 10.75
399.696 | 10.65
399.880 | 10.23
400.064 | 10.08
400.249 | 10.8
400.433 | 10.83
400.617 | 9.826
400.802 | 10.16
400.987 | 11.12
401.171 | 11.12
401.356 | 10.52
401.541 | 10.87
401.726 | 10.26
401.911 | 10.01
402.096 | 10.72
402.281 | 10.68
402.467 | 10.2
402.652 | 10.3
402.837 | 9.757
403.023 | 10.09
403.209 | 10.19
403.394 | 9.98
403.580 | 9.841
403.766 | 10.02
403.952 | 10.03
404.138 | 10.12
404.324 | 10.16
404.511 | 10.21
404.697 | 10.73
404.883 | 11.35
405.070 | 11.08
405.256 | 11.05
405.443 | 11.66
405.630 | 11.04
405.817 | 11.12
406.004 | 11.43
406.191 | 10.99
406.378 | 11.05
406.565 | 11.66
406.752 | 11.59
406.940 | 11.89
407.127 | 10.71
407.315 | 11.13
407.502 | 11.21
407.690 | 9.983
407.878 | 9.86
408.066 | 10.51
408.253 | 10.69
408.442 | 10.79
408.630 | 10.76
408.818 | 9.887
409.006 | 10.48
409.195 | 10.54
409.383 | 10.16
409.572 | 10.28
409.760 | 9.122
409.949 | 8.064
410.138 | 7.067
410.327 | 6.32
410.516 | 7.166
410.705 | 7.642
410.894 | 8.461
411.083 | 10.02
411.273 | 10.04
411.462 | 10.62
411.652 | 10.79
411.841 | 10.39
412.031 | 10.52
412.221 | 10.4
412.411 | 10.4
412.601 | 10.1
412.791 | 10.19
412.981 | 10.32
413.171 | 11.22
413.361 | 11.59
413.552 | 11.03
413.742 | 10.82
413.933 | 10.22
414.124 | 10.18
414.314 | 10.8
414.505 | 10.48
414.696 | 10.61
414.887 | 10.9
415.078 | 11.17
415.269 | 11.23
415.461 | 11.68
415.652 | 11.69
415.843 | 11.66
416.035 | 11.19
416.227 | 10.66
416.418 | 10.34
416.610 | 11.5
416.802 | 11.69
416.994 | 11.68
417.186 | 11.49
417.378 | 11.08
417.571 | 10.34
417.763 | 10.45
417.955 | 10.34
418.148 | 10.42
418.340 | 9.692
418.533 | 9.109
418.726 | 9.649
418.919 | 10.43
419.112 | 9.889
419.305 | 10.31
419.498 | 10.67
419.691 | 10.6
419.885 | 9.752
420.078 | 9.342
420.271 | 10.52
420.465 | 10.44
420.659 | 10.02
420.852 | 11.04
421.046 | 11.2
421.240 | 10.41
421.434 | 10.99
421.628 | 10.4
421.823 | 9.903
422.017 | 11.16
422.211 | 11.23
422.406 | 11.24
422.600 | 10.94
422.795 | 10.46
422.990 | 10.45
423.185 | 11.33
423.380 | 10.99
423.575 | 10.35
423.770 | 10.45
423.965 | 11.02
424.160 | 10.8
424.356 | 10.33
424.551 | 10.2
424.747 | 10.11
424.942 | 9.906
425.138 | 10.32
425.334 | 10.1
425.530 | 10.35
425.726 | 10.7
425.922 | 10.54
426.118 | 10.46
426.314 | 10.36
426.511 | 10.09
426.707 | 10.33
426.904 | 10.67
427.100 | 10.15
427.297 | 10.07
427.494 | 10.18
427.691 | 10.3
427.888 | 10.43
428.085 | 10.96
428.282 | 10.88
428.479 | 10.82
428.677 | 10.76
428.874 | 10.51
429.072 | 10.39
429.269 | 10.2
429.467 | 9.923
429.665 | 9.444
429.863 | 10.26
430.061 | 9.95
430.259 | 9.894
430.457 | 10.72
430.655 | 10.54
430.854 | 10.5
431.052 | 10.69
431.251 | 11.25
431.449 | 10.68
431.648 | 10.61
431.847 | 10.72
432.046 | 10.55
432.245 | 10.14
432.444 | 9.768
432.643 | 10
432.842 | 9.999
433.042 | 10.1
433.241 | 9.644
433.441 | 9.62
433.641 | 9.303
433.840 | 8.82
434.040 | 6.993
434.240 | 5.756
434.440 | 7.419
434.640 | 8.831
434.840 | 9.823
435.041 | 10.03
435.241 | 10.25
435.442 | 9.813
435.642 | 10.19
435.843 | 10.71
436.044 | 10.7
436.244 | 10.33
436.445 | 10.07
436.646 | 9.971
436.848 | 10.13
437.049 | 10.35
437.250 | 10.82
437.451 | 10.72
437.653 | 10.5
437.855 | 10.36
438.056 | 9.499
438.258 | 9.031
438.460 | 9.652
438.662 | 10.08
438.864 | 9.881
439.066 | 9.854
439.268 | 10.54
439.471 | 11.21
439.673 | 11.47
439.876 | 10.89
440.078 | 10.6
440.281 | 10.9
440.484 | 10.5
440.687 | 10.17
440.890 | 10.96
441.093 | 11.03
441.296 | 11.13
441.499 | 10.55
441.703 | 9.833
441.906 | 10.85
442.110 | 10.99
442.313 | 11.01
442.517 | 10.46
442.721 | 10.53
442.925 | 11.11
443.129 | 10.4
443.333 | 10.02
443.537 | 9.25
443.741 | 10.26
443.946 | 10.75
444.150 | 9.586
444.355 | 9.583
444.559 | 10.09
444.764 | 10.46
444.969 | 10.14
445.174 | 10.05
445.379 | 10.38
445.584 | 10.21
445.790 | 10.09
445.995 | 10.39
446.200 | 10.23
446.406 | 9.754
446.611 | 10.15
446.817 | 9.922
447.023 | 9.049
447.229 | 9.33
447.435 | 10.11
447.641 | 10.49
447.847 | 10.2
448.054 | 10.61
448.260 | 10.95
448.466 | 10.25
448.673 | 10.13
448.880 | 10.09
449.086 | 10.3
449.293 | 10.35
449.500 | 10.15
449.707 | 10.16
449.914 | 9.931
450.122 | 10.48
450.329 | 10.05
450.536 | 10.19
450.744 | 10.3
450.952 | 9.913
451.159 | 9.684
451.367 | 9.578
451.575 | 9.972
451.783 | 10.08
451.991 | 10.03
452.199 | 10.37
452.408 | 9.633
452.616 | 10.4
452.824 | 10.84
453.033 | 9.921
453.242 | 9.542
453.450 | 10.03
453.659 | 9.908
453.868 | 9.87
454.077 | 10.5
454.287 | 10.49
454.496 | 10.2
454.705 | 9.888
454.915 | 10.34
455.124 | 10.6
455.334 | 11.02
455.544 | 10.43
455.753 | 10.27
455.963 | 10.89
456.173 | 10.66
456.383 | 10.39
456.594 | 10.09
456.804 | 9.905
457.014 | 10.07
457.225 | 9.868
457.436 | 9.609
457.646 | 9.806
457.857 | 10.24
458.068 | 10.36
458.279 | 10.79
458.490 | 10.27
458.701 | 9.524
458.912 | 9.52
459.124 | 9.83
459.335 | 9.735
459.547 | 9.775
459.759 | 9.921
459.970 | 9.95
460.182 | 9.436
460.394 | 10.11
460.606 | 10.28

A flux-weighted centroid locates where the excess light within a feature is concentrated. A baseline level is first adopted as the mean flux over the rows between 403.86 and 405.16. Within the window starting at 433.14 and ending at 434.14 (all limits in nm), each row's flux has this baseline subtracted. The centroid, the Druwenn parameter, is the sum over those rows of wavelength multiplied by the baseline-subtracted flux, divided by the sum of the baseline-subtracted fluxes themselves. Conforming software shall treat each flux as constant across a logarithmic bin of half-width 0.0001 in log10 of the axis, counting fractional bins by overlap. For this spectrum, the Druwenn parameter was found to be 433.79 nm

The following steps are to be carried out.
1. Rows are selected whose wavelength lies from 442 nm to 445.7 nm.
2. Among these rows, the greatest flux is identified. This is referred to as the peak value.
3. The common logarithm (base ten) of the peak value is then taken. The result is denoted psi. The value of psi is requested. 1.05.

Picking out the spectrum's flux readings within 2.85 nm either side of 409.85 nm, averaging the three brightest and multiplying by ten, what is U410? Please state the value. 110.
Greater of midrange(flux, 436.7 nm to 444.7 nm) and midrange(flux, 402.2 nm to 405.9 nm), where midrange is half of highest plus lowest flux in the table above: 10.7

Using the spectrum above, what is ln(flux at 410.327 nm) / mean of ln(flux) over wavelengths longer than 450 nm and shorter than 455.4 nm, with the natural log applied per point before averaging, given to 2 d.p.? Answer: 0.80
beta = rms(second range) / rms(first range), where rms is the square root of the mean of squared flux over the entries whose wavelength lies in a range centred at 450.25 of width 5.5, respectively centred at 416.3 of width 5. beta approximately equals 0.94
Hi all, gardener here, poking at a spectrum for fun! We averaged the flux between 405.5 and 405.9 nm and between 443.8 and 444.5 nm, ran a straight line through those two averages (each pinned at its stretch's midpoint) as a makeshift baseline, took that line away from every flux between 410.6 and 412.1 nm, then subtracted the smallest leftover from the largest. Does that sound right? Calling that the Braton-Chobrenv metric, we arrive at 3.18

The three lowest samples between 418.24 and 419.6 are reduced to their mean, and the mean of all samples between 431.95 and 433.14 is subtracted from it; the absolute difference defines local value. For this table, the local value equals 0.61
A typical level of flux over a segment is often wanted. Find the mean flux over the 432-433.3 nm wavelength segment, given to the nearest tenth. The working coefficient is 10.0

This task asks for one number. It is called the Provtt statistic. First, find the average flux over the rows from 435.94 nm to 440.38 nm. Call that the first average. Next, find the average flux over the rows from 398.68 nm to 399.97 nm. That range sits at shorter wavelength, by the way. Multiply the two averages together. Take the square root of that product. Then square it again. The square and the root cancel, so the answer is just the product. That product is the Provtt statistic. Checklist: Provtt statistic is 115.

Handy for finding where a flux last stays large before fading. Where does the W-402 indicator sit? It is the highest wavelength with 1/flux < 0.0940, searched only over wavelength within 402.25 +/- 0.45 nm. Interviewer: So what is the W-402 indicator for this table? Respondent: 402.281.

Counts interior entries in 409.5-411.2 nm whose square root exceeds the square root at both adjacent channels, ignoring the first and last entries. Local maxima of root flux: 0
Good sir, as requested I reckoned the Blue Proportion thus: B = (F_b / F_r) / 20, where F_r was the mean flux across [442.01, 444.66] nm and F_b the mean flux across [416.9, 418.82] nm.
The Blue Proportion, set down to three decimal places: 0.051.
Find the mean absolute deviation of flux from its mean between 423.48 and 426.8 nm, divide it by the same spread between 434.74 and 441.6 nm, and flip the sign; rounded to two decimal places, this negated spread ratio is -0.47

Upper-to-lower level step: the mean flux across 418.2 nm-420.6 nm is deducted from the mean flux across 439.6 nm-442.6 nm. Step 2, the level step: 0.7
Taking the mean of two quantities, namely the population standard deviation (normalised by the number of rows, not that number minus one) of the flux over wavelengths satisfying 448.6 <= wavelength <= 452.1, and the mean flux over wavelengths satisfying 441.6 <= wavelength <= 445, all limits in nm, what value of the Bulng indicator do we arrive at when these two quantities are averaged 5.27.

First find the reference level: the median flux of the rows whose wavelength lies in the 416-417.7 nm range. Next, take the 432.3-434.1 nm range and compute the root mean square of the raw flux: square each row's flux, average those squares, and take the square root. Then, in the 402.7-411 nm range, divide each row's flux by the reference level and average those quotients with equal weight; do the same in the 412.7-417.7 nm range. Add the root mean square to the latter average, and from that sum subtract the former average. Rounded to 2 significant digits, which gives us 9.5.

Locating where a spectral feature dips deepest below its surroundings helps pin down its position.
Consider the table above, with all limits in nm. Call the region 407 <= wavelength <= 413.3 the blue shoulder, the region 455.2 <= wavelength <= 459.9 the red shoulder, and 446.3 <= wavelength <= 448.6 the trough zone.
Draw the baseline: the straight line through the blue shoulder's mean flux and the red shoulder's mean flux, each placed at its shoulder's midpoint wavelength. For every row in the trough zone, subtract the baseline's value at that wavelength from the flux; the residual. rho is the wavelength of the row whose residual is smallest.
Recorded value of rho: 447.023 nm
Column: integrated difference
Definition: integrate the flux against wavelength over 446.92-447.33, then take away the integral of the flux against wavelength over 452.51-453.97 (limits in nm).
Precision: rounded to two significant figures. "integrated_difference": -11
